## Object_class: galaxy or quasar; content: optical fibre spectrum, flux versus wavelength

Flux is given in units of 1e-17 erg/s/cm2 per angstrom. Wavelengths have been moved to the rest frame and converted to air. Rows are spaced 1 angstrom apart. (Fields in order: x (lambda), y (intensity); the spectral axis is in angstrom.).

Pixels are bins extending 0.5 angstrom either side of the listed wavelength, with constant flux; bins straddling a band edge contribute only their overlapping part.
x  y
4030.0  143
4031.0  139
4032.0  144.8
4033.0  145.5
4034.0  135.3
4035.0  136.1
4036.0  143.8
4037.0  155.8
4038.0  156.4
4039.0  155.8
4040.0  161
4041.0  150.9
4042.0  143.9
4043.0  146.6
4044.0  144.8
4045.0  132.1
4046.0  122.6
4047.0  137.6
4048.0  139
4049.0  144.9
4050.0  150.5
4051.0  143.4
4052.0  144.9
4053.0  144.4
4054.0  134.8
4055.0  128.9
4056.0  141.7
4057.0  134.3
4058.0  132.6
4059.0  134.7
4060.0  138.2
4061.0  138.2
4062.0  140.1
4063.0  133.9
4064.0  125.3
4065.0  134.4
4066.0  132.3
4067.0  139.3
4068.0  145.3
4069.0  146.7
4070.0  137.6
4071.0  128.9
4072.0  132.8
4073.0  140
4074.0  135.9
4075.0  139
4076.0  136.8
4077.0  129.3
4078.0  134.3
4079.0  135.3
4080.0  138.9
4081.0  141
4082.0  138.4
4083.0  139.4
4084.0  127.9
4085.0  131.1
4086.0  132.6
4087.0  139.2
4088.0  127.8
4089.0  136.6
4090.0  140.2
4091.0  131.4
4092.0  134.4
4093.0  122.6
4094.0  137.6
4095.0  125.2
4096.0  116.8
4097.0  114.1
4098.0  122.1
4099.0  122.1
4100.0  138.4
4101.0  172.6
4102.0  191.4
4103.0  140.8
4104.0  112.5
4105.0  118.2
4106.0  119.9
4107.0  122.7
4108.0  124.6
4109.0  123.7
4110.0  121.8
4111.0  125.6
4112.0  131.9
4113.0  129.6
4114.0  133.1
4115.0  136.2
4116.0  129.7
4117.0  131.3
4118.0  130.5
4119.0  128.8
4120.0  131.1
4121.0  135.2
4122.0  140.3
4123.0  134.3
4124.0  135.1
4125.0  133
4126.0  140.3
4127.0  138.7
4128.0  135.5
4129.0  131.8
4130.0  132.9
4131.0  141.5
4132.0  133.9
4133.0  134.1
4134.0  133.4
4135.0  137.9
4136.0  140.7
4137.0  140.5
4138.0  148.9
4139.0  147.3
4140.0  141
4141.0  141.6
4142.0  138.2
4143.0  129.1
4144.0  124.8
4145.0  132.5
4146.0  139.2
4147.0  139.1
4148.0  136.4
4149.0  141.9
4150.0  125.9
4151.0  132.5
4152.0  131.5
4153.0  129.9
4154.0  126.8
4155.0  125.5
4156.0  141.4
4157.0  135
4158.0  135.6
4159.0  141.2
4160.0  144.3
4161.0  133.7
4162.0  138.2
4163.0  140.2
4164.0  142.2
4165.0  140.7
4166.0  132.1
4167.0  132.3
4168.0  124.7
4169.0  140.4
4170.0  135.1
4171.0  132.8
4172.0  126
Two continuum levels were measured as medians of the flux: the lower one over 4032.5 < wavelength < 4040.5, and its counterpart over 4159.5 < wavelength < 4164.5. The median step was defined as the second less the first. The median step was -10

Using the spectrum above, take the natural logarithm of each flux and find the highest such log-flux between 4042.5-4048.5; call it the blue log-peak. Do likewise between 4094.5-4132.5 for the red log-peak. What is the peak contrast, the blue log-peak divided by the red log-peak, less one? -0.051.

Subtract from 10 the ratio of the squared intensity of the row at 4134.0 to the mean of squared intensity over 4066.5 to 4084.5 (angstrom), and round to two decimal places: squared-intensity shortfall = 9.05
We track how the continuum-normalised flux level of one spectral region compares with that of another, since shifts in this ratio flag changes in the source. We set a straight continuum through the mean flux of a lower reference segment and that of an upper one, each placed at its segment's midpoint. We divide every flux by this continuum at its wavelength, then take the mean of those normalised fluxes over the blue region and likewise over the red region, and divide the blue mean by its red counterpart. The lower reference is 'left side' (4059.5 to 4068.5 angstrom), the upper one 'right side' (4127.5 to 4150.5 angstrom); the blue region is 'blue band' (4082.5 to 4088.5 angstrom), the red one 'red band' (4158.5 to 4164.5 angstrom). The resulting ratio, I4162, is 0.95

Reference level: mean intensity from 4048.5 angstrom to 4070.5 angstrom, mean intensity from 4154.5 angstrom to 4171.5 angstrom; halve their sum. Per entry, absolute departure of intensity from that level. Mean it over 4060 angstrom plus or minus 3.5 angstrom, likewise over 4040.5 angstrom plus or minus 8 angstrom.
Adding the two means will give 12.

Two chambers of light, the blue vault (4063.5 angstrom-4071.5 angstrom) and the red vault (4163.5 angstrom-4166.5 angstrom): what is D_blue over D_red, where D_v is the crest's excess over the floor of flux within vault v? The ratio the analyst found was 2.1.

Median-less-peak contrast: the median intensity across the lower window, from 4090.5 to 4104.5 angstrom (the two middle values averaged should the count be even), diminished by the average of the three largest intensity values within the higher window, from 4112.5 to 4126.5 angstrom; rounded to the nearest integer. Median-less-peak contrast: -11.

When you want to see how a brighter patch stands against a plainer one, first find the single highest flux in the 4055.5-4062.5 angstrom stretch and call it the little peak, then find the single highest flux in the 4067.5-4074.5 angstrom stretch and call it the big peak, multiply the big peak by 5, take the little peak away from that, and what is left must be 592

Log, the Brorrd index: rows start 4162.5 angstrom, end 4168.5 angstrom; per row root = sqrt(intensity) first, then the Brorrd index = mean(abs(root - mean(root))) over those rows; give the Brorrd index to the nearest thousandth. 0.244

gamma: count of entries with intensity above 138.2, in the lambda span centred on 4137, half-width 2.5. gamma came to 4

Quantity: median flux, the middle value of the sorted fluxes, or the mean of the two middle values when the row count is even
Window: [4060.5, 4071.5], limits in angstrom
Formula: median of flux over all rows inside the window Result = 138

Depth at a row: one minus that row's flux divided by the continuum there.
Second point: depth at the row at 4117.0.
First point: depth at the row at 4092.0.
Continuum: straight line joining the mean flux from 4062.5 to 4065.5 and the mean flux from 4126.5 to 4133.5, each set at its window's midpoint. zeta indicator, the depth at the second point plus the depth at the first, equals 0.01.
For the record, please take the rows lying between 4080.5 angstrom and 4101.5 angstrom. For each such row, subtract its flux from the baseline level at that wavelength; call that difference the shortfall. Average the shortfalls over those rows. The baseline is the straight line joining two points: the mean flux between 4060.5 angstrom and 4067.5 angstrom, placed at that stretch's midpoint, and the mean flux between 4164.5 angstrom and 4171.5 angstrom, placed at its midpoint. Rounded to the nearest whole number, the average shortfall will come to 2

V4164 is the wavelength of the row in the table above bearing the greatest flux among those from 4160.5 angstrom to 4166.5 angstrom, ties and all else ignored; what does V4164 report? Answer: 4164.0 angstrom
